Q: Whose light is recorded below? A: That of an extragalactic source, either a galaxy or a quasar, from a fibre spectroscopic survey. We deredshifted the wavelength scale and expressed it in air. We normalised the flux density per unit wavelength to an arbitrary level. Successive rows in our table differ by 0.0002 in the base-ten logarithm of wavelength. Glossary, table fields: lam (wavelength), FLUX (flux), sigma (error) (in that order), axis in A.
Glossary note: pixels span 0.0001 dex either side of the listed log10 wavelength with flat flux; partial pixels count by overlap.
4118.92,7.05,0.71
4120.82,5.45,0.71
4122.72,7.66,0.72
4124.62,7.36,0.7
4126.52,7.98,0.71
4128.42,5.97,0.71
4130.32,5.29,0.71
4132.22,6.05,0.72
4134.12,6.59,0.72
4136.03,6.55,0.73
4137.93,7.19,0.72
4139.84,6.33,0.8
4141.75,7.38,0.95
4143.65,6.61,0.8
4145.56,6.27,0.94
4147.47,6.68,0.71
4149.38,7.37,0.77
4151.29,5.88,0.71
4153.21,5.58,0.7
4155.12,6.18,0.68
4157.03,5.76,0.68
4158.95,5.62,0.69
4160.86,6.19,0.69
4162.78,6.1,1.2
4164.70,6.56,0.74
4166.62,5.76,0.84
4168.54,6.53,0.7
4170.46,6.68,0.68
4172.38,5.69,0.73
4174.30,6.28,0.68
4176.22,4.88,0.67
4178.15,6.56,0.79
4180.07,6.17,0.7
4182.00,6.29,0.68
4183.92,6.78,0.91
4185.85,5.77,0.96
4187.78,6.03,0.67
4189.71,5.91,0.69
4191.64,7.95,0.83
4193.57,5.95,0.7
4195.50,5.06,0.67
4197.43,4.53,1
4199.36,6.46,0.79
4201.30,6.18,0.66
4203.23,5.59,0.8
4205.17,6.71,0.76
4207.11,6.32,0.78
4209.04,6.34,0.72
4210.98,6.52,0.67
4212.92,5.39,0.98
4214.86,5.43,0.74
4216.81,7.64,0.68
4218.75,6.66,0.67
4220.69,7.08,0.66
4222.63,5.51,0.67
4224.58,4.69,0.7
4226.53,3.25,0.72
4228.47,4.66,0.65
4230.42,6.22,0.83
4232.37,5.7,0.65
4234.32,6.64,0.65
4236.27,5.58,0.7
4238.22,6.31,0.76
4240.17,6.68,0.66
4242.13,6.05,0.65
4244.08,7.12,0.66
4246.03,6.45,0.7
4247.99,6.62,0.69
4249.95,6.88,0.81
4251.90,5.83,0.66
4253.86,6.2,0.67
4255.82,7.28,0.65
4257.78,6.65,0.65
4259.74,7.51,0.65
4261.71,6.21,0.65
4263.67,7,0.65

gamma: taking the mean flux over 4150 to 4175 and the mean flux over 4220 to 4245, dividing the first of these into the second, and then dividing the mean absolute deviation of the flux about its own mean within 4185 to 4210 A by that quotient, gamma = 0.58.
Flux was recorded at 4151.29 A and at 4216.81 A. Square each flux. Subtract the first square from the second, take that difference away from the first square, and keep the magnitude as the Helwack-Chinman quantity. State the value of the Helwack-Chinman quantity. 11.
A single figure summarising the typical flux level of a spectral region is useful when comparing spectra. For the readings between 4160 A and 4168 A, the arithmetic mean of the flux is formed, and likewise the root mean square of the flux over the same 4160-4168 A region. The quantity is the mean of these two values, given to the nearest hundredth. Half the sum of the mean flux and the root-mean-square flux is 6.16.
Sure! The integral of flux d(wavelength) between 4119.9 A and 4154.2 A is 225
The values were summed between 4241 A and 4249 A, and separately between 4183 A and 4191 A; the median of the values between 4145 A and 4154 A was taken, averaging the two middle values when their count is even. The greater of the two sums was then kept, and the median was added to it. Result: 33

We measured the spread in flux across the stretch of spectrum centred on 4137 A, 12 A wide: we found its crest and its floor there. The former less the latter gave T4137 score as 1.3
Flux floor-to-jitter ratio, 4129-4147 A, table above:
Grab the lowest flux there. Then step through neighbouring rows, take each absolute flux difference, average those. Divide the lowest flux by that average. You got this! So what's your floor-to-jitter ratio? 8.5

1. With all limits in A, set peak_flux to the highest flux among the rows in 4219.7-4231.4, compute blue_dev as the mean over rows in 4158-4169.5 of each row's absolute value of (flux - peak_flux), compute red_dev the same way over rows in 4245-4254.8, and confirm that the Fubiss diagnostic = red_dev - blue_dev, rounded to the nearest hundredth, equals -0.27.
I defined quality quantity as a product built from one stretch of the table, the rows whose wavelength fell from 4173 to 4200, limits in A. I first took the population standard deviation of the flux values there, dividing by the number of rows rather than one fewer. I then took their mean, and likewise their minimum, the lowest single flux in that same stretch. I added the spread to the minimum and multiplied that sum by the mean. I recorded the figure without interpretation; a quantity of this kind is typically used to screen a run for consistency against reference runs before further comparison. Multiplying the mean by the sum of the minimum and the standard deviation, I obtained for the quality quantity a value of 32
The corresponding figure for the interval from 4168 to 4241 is 25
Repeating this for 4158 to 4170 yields 37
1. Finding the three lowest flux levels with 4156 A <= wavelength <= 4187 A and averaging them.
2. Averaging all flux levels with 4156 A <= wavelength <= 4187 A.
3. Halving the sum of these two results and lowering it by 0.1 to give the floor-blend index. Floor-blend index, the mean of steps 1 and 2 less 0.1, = 5.6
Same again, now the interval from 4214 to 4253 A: 5.0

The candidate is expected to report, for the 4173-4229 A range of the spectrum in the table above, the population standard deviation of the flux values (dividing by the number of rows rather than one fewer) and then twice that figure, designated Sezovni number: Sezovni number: 1.9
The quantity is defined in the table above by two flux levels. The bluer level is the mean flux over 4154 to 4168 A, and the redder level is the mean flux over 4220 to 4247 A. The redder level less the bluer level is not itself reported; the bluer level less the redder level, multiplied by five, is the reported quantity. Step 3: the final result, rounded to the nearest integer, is 1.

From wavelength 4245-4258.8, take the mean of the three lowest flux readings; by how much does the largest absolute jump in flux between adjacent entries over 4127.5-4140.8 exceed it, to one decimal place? -5.3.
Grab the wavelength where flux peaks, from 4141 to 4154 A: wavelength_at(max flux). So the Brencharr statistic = 4141.75 A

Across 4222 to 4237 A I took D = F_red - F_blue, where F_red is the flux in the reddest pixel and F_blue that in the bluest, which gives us 0.1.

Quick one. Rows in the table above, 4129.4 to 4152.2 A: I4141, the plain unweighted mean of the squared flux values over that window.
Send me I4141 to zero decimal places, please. 43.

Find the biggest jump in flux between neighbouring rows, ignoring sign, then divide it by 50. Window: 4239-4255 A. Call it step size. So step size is 0.021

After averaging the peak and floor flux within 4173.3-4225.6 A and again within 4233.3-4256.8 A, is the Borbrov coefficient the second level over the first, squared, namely 1.06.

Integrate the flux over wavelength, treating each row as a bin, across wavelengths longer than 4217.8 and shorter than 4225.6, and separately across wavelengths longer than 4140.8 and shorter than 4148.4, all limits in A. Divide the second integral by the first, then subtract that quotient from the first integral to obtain 45.4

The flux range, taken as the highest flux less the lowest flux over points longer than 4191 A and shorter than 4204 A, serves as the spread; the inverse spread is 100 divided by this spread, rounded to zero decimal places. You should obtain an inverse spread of 29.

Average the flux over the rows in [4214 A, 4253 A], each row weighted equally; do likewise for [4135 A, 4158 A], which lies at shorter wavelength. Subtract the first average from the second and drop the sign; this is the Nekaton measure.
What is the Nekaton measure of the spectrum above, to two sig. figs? 0.43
